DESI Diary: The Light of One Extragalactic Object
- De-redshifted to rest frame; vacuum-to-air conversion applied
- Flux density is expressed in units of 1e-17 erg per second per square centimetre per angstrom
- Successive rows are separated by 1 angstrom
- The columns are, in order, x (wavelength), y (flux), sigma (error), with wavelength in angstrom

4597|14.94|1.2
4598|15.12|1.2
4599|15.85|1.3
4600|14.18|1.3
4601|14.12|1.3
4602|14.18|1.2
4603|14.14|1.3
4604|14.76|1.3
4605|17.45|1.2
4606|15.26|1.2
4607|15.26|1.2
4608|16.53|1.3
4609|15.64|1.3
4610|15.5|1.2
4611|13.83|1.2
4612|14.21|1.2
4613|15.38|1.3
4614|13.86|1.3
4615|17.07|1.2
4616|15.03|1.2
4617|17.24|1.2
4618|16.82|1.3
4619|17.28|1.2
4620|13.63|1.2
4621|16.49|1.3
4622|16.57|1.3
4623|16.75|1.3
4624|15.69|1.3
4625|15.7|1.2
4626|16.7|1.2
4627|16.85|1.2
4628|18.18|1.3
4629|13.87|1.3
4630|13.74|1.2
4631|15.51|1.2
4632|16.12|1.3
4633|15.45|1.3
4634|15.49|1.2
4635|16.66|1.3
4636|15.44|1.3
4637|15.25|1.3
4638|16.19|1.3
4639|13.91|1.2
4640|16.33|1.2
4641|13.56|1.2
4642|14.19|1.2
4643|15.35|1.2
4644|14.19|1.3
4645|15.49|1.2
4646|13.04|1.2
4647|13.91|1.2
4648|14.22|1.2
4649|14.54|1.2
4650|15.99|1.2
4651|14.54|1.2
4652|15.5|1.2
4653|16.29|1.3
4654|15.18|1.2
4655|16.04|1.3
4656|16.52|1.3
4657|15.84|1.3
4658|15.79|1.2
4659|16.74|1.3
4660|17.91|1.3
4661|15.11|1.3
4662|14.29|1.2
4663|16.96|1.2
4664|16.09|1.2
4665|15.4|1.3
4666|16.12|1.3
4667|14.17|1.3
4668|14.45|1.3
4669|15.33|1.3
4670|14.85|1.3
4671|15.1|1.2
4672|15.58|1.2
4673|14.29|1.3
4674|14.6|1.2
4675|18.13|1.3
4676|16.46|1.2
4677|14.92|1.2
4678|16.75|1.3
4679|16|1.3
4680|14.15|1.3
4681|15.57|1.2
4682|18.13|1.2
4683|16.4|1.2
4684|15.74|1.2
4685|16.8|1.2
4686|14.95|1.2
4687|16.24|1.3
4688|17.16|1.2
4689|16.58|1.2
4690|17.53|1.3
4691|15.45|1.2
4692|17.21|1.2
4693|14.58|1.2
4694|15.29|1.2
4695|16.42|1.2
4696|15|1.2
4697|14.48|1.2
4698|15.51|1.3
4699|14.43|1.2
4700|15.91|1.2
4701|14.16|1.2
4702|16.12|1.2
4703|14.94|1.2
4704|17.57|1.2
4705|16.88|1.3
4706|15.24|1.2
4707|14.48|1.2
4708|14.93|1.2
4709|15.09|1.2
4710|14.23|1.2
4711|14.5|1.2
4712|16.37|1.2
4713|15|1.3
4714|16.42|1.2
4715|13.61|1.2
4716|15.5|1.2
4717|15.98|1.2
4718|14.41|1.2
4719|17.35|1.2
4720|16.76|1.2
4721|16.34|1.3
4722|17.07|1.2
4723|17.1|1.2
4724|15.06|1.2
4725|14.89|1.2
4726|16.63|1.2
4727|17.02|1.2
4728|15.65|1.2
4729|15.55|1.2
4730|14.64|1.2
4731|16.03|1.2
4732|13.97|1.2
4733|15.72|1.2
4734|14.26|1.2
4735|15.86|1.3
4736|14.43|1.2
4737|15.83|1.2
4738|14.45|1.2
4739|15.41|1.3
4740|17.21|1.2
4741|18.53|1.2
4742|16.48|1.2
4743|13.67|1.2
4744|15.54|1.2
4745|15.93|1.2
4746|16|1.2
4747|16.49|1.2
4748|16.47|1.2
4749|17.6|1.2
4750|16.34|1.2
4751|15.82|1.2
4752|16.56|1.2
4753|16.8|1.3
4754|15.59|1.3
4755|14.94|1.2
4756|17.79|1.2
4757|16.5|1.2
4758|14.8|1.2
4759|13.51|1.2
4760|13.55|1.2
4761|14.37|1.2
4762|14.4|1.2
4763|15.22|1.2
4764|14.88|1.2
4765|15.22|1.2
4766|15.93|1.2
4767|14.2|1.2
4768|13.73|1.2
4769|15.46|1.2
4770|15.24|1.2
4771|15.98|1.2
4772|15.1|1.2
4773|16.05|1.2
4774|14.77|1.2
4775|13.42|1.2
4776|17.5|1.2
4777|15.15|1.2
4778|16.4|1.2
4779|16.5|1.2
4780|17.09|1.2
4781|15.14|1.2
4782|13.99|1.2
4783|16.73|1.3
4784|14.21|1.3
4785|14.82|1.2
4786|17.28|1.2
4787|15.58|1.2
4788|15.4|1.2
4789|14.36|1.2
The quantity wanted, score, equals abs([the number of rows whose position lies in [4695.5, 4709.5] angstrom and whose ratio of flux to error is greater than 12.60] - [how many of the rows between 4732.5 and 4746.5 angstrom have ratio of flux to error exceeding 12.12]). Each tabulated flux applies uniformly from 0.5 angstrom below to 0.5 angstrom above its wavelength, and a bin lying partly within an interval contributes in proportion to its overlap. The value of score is 4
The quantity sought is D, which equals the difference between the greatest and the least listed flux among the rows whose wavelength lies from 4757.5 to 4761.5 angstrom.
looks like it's 1.29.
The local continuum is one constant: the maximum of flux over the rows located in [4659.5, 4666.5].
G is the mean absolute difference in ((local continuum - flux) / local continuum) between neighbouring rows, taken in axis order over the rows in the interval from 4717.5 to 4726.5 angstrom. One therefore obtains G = 0.060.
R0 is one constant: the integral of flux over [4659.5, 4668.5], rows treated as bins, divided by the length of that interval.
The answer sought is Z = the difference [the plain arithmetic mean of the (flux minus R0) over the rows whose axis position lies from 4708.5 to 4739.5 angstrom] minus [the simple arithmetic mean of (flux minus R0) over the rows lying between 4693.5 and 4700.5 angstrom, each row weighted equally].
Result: 0.2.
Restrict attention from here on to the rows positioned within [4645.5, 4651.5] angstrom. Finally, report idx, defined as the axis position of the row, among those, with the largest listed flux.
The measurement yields 4650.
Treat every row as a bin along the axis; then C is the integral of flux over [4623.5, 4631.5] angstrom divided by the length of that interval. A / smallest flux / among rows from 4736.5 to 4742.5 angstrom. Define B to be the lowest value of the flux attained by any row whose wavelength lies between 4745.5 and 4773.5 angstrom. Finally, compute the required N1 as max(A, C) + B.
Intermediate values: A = 14.45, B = 13.51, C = 15.8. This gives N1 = 29.3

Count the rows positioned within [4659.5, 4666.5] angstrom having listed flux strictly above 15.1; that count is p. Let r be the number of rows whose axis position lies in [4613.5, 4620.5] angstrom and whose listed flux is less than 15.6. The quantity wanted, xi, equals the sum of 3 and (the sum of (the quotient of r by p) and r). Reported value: 6.5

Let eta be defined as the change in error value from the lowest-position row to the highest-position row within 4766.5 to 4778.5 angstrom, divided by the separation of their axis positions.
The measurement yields 0.000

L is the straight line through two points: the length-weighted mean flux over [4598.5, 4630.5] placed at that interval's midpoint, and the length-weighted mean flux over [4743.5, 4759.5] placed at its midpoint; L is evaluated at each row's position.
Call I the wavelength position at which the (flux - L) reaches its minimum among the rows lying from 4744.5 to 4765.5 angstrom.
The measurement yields 4759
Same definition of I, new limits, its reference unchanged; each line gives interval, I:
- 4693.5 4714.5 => 4701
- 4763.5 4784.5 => 4775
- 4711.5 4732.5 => 4715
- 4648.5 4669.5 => 4667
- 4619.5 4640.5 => 4620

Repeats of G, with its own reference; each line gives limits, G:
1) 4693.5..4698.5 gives 0.057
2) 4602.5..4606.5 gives 0.102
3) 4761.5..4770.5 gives 0.044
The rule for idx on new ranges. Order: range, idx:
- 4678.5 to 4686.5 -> 4682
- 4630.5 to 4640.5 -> 4635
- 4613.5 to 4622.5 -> 4619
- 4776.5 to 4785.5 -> 4780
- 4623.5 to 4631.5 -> 4628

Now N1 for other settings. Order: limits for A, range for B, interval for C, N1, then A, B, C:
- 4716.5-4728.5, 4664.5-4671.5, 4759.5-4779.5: 29.3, 14.41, 14.17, 15.2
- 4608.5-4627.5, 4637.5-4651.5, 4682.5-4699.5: 28.9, 13.63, 13.04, 15.9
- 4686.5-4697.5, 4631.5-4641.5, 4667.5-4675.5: 28.9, 14.48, 13.56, 15.3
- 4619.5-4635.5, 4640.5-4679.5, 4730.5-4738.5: 28.1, 13.63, 13.04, 15.1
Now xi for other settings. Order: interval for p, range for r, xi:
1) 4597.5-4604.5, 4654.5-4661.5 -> 4.5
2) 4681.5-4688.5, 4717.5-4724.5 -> 5.3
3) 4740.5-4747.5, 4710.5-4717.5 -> 7.7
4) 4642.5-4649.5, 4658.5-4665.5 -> 7.5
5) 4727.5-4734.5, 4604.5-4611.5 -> 8.0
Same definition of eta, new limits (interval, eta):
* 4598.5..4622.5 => 0.000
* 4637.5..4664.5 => -0.004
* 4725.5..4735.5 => 0.011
